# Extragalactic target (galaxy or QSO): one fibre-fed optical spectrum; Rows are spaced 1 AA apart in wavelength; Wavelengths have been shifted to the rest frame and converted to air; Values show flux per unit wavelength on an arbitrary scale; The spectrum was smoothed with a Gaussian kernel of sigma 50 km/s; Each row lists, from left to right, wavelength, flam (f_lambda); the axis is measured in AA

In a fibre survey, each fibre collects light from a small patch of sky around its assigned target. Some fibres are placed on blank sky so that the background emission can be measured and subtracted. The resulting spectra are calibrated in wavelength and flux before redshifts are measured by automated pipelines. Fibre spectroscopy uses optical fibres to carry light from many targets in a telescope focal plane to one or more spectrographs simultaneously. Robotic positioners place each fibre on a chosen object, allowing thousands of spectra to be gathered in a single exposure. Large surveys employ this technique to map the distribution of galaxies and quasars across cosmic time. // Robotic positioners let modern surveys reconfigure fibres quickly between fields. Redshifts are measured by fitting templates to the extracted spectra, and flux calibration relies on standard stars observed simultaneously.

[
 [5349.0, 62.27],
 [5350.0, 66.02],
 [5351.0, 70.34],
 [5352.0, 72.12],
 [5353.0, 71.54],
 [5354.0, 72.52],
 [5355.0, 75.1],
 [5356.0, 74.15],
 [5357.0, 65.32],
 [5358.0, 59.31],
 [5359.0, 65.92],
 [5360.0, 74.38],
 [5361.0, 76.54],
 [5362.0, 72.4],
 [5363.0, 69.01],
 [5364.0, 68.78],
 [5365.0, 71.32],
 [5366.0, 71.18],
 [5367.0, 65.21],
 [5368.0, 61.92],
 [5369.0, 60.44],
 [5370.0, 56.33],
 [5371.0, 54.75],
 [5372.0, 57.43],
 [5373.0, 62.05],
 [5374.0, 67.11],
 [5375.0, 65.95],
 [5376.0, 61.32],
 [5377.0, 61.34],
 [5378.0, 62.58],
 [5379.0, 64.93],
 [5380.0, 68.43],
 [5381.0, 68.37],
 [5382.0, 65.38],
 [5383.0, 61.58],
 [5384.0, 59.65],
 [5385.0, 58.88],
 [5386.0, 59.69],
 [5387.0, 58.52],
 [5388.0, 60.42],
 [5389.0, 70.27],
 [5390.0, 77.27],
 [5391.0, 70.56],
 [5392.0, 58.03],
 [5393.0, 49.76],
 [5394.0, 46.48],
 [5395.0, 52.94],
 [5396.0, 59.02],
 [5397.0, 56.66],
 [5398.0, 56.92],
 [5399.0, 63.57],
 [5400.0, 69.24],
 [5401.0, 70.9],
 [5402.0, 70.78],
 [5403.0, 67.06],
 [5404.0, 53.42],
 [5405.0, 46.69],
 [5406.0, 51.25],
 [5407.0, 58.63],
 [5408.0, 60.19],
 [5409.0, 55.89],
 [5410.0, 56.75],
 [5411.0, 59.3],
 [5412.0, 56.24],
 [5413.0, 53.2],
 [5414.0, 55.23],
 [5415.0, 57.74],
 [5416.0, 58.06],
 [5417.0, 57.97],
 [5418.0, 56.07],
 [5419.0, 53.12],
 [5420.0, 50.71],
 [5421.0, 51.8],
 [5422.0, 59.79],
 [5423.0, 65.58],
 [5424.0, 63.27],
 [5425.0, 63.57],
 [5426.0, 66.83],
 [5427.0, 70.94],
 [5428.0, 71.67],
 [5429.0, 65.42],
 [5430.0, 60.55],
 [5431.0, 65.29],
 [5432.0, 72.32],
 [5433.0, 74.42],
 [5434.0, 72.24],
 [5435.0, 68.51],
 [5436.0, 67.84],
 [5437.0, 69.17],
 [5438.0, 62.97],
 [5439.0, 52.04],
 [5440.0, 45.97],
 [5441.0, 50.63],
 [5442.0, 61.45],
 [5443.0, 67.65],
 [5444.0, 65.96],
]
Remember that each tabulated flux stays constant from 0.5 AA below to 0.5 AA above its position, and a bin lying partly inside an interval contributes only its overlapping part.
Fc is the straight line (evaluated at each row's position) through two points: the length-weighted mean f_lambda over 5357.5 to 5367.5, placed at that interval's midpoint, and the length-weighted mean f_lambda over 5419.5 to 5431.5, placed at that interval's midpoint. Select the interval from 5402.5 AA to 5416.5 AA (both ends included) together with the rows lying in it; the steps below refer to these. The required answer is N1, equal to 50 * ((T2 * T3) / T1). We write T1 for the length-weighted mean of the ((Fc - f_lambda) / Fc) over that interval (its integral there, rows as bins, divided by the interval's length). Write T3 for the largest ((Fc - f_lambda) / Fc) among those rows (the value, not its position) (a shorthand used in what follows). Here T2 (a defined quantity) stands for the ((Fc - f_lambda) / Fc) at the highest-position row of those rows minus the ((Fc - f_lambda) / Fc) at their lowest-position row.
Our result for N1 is 13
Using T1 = 0.13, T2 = 0.12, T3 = 0.28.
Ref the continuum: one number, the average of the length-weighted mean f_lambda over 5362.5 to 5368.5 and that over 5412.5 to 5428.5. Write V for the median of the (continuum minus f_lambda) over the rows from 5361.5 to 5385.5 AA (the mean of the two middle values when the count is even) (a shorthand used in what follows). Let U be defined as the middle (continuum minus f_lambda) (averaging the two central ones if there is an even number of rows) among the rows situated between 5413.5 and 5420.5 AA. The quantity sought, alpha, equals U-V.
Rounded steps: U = 7.7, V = 0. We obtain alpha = 8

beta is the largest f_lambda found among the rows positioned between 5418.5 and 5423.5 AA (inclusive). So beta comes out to 65.58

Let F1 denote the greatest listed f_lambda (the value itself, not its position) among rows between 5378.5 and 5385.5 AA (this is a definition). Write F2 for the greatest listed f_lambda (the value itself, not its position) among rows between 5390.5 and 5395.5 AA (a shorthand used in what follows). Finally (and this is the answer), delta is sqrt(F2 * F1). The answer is 69.5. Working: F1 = 68.43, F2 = 70.56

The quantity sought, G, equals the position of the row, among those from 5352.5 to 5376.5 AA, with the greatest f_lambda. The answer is 5361.0 AA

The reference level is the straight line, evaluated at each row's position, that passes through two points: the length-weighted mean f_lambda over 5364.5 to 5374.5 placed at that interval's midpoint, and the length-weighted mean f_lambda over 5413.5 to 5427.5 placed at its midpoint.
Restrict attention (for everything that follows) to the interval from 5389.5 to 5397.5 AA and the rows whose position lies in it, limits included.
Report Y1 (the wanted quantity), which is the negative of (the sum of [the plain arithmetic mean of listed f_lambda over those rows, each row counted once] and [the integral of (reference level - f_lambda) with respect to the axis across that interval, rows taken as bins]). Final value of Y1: -77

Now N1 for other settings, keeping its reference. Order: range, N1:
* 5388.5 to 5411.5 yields 24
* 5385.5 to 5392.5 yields 4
